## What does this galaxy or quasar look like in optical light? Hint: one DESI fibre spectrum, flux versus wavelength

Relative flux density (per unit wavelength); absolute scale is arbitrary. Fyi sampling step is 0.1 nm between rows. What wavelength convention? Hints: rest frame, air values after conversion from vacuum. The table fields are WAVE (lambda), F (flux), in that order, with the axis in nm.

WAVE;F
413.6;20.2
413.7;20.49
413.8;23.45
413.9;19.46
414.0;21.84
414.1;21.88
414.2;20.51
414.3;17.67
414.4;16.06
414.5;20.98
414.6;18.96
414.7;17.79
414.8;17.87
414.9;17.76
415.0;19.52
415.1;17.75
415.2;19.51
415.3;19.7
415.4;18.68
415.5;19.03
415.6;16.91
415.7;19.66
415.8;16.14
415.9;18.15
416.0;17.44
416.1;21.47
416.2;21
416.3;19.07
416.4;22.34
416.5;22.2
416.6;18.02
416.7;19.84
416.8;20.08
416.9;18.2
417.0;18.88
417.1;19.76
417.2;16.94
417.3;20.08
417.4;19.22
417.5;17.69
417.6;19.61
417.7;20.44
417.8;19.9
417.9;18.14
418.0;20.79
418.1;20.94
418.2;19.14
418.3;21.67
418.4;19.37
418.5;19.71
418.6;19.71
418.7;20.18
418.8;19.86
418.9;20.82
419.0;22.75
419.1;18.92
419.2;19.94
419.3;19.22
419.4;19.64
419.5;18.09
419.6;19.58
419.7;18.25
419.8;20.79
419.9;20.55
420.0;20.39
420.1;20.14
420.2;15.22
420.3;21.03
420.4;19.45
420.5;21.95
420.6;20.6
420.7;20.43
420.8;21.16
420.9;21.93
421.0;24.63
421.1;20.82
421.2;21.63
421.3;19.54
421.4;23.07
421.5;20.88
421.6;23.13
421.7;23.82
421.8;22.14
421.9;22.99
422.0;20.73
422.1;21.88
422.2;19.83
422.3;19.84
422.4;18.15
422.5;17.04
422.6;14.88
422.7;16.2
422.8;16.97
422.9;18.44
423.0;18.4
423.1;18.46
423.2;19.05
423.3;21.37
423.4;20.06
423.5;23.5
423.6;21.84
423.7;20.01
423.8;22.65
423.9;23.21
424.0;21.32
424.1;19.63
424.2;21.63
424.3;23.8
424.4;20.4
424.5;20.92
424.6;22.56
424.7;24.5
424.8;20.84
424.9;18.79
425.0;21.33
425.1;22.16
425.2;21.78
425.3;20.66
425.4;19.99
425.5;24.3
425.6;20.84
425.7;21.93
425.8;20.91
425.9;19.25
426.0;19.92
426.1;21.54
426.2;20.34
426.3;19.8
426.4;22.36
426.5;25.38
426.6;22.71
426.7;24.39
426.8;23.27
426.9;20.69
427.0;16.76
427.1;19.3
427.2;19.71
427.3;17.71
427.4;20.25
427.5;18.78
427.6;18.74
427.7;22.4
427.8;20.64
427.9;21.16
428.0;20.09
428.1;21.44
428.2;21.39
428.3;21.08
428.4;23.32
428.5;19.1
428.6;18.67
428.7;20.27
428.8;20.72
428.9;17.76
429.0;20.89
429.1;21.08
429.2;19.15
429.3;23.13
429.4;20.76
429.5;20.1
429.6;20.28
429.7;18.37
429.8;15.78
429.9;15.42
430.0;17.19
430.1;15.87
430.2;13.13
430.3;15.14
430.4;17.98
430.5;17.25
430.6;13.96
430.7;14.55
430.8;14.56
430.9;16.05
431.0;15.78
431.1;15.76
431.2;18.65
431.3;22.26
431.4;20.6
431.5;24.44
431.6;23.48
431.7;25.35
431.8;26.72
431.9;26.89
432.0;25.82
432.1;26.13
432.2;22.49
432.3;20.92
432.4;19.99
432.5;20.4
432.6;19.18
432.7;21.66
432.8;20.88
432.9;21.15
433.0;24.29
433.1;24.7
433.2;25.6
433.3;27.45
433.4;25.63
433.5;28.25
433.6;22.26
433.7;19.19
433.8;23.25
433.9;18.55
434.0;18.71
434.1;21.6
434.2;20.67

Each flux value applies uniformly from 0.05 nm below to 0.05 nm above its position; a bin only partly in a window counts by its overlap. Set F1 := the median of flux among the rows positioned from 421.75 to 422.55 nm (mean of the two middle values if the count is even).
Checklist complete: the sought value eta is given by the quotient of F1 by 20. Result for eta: 1.01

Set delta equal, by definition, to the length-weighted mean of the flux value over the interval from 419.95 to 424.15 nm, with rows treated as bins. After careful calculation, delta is 20.4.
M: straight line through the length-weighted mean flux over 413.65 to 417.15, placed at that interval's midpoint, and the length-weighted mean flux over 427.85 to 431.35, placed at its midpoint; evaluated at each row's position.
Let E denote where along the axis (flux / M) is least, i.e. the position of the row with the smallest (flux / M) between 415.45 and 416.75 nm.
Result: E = 415.8 nm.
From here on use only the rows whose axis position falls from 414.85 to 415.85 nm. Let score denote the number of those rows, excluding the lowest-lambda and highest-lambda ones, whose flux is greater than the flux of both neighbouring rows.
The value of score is 4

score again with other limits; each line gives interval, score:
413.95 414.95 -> 3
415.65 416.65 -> 3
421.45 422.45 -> 4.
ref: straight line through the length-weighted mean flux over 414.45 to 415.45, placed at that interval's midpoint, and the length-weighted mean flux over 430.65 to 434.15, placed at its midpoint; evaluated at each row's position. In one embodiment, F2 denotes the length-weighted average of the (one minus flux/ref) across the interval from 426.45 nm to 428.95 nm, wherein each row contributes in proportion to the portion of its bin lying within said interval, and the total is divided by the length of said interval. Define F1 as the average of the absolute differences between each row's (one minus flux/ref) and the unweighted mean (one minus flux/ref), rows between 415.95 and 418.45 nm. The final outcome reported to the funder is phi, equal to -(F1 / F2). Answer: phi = -3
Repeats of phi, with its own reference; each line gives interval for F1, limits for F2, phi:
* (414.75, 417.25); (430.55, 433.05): -2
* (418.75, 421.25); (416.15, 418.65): 3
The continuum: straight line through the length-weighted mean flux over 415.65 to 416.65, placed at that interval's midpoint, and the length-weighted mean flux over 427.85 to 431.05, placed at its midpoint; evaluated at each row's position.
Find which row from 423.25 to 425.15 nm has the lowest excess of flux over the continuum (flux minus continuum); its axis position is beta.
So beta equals 424.9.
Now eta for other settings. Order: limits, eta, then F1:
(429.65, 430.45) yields 0.79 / 15.8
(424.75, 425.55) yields 1.05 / 21.1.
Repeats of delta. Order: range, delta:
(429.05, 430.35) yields 18.1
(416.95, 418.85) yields 19.6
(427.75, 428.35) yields 21.0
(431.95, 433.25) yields 22.6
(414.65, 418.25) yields 19.2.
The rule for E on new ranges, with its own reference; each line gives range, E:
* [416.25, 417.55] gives 417.2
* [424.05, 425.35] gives 424.9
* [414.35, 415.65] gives 414.4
